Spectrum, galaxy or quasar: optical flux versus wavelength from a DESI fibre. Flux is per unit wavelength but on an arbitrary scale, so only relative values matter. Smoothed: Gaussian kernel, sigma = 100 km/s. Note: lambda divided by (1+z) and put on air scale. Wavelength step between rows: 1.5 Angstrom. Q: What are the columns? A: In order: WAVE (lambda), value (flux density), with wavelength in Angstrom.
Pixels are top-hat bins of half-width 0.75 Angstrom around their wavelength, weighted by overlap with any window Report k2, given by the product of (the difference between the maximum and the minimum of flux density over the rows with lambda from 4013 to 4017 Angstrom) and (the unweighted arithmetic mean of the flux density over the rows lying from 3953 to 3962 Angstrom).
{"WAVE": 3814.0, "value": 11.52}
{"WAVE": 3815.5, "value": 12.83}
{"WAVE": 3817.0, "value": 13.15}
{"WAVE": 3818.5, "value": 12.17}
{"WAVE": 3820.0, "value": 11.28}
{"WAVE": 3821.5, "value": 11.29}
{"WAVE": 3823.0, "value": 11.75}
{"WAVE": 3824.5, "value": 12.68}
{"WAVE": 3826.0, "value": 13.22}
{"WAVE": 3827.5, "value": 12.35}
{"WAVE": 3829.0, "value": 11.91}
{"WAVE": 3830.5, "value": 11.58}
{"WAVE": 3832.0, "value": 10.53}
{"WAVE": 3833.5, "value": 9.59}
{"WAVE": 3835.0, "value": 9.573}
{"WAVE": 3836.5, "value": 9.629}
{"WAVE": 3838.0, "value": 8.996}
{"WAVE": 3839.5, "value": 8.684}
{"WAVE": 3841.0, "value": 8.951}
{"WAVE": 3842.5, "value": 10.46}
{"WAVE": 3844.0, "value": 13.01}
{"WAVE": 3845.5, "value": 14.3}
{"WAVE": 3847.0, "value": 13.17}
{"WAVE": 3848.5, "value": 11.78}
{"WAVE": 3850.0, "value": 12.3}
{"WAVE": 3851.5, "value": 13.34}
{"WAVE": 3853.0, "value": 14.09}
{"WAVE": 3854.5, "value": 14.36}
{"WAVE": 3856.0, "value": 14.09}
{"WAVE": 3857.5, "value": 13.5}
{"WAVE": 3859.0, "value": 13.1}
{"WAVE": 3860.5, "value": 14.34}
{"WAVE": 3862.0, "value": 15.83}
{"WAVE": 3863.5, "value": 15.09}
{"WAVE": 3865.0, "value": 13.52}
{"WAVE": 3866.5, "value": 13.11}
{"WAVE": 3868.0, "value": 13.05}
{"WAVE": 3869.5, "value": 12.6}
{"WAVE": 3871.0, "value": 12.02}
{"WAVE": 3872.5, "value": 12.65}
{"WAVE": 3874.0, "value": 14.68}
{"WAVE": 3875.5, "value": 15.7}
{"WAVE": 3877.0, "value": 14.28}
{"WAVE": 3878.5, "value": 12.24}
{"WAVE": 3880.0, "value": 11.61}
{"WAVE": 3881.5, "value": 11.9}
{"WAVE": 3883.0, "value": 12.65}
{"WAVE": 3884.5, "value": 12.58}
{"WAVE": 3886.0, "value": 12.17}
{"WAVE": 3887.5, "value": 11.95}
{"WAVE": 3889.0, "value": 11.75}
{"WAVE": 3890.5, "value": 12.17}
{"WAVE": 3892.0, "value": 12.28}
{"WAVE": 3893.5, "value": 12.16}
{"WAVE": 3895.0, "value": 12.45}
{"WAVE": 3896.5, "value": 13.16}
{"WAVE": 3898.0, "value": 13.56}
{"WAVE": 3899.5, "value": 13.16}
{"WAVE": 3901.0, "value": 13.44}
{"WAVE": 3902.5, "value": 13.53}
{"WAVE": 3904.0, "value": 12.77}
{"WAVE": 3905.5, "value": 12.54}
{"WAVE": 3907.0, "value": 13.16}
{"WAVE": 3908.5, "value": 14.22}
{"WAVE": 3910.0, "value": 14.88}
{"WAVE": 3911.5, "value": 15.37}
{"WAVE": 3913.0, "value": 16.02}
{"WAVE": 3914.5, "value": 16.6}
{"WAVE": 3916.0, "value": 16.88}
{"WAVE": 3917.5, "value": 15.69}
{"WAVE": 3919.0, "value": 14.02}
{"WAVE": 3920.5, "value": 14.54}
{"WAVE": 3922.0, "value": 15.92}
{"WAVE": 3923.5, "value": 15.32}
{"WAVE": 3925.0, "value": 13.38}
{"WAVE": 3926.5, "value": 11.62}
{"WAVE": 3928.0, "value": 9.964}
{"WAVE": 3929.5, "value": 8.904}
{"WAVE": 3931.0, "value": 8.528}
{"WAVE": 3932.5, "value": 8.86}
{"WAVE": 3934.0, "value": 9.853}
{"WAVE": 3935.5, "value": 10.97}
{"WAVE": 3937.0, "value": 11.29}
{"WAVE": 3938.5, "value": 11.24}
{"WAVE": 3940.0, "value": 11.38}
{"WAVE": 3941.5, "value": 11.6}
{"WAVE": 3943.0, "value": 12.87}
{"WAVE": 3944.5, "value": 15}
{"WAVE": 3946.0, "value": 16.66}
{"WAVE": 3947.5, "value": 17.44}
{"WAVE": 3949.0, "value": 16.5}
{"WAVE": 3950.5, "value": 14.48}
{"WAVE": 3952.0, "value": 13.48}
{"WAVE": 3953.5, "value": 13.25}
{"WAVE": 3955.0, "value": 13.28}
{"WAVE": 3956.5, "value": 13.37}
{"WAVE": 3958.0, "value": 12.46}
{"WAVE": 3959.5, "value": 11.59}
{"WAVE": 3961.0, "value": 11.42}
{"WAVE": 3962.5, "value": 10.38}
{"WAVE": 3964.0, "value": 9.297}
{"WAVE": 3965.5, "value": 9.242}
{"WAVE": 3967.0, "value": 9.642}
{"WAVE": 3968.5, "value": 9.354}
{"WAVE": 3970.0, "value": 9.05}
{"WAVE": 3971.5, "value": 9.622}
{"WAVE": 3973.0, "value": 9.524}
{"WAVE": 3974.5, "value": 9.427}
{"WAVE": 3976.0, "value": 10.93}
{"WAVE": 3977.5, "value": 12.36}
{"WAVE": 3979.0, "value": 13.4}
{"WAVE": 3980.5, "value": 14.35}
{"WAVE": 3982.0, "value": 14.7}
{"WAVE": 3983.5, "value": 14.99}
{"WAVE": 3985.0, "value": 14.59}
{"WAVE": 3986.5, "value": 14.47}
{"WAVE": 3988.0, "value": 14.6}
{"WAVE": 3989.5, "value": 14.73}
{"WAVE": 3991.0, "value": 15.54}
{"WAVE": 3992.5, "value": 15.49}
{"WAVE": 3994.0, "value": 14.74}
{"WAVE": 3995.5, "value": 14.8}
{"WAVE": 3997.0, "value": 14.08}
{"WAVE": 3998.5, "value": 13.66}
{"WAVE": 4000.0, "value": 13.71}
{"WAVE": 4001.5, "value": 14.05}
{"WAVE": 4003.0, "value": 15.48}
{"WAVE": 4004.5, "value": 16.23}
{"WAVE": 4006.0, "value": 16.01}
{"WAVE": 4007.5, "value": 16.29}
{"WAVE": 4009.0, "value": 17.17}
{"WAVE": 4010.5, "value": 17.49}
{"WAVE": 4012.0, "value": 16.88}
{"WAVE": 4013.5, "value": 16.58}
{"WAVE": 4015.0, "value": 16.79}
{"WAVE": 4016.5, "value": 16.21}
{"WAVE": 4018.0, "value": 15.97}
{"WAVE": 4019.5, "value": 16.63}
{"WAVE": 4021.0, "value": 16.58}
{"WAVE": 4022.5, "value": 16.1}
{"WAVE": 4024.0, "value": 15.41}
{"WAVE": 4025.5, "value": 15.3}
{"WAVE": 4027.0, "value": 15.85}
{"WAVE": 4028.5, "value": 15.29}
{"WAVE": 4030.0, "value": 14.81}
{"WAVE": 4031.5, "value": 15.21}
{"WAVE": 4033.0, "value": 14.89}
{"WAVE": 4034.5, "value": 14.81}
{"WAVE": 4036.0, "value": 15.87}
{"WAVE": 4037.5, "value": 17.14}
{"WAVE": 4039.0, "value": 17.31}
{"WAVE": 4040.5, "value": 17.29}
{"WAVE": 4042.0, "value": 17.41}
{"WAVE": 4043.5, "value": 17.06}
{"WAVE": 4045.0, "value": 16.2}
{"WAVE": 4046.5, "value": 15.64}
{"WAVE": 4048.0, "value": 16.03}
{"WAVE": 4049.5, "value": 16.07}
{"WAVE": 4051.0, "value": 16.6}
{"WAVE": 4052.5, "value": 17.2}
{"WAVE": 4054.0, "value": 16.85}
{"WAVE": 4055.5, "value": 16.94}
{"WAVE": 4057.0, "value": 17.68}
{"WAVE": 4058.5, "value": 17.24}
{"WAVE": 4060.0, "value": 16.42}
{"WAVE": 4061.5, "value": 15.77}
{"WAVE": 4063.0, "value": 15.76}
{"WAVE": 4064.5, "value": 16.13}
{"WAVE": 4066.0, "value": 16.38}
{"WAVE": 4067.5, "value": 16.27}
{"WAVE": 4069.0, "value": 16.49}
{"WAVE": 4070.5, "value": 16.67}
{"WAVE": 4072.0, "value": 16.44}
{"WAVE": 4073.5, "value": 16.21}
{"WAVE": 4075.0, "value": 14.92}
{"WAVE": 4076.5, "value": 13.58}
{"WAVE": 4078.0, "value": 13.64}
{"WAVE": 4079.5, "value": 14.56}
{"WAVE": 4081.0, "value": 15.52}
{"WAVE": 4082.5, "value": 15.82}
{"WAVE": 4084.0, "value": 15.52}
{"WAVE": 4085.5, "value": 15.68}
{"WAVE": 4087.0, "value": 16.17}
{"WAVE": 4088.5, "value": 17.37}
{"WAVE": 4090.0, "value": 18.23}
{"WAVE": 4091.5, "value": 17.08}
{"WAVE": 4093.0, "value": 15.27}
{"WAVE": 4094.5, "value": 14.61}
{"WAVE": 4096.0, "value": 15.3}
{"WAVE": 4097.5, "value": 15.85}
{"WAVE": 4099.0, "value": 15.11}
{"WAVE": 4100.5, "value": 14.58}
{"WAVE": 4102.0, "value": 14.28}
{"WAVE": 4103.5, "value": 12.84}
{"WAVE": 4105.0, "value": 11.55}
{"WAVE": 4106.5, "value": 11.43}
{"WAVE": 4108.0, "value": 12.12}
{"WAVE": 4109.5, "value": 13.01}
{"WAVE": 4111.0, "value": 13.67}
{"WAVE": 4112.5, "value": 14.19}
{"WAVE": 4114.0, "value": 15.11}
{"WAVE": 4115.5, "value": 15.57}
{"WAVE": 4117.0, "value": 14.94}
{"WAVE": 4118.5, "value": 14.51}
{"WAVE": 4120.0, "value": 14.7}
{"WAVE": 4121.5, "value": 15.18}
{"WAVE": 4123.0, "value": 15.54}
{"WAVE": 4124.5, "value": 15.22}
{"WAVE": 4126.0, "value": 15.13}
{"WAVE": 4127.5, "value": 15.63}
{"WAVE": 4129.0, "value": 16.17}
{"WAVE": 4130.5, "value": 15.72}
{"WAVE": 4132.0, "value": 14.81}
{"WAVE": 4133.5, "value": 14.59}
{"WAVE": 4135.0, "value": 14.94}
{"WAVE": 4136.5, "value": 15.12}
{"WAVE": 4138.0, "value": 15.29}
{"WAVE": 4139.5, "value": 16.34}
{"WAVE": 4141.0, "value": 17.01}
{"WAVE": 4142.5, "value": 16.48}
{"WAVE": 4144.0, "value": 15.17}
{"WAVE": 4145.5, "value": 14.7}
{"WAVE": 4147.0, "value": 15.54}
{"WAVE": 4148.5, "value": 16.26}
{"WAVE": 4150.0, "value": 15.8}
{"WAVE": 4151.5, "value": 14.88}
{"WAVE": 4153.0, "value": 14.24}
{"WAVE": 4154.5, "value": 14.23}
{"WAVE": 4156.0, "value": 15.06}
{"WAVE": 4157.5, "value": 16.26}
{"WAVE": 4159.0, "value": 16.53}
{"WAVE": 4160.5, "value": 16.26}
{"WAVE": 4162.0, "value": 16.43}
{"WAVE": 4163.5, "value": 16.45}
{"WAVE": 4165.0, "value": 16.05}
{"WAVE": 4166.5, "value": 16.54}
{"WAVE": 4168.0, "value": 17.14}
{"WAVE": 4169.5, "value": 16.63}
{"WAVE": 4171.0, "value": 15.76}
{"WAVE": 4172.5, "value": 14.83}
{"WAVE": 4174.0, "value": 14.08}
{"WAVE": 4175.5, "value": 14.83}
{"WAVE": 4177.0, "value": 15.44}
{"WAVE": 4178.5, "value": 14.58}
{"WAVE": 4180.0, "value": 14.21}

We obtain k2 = 7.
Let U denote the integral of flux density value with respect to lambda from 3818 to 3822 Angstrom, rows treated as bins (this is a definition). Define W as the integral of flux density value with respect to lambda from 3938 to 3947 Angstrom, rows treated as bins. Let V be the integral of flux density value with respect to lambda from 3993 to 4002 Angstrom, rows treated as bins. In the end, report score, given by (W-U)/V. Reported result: 0.6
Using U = 46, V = 128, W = 120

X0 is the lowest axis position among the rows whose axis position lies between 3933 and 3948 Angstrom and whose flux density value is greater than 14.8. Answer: 3944.5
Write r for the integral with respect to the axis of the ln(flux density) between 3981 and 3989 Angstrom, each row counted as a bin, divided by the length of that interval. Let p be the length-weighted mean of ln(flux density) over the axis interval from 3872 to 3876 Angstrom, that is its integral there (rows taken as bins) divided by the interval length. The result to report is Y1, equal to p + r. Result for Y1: 5.3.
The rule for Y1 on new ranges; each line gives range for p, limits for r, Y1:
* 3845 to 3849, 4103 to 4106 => 5.1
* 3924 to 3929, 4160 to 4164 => 5.2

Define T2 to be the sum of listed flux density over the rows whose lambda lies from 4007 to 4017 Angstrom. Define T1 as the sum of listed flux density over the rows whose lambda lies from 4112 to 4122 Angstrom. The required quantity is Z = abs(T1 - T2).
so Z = 13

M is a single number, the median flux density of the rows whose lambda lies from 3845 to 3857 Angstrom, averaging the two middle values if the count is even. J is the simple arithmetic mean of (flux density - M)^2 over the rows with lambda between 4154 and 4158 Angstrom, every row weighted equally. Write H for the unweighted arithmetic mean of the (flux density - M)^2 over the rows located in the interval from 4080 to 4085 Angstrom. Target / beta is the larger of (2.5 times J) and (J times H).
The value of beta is 10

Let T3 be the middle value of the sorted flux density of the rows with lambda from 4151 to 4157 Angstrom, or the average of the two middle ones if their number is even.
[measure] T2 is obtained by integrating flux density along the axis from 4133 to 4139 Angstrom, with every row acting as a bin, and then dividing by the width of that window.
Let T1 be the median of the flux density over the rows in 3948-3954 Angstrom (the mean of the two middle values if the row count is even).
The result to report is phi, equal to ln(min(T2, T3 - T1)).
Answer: -0.54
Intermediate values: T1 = 14.0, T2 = 15.1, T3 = 14.6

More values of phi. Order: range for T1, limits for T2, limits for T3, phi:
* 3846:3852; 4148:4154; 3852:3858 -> 0.30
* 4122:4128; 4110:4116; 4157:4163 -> -0.04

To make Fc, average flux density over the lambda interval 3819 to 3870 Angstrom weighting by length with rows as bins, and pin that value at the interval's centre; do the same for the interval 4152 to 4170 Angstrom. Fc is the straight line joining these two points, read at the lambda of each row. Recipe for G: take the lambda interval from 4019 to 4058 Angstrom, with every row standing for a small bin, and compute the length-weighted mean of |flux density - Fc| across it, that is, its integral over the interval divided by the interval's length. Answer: 1.71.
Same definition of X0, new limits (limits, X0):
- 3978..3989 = 3983.5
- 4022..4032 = 4022.5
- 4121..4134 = 4121.5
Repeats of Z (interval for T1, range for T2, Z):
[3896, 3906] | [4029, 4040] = 18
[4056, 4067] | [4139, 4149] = 4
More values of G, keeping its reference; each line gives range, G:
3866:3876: 0.94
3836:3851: 1.83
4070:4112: 1.39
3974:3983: 1.65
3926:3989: 2.34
